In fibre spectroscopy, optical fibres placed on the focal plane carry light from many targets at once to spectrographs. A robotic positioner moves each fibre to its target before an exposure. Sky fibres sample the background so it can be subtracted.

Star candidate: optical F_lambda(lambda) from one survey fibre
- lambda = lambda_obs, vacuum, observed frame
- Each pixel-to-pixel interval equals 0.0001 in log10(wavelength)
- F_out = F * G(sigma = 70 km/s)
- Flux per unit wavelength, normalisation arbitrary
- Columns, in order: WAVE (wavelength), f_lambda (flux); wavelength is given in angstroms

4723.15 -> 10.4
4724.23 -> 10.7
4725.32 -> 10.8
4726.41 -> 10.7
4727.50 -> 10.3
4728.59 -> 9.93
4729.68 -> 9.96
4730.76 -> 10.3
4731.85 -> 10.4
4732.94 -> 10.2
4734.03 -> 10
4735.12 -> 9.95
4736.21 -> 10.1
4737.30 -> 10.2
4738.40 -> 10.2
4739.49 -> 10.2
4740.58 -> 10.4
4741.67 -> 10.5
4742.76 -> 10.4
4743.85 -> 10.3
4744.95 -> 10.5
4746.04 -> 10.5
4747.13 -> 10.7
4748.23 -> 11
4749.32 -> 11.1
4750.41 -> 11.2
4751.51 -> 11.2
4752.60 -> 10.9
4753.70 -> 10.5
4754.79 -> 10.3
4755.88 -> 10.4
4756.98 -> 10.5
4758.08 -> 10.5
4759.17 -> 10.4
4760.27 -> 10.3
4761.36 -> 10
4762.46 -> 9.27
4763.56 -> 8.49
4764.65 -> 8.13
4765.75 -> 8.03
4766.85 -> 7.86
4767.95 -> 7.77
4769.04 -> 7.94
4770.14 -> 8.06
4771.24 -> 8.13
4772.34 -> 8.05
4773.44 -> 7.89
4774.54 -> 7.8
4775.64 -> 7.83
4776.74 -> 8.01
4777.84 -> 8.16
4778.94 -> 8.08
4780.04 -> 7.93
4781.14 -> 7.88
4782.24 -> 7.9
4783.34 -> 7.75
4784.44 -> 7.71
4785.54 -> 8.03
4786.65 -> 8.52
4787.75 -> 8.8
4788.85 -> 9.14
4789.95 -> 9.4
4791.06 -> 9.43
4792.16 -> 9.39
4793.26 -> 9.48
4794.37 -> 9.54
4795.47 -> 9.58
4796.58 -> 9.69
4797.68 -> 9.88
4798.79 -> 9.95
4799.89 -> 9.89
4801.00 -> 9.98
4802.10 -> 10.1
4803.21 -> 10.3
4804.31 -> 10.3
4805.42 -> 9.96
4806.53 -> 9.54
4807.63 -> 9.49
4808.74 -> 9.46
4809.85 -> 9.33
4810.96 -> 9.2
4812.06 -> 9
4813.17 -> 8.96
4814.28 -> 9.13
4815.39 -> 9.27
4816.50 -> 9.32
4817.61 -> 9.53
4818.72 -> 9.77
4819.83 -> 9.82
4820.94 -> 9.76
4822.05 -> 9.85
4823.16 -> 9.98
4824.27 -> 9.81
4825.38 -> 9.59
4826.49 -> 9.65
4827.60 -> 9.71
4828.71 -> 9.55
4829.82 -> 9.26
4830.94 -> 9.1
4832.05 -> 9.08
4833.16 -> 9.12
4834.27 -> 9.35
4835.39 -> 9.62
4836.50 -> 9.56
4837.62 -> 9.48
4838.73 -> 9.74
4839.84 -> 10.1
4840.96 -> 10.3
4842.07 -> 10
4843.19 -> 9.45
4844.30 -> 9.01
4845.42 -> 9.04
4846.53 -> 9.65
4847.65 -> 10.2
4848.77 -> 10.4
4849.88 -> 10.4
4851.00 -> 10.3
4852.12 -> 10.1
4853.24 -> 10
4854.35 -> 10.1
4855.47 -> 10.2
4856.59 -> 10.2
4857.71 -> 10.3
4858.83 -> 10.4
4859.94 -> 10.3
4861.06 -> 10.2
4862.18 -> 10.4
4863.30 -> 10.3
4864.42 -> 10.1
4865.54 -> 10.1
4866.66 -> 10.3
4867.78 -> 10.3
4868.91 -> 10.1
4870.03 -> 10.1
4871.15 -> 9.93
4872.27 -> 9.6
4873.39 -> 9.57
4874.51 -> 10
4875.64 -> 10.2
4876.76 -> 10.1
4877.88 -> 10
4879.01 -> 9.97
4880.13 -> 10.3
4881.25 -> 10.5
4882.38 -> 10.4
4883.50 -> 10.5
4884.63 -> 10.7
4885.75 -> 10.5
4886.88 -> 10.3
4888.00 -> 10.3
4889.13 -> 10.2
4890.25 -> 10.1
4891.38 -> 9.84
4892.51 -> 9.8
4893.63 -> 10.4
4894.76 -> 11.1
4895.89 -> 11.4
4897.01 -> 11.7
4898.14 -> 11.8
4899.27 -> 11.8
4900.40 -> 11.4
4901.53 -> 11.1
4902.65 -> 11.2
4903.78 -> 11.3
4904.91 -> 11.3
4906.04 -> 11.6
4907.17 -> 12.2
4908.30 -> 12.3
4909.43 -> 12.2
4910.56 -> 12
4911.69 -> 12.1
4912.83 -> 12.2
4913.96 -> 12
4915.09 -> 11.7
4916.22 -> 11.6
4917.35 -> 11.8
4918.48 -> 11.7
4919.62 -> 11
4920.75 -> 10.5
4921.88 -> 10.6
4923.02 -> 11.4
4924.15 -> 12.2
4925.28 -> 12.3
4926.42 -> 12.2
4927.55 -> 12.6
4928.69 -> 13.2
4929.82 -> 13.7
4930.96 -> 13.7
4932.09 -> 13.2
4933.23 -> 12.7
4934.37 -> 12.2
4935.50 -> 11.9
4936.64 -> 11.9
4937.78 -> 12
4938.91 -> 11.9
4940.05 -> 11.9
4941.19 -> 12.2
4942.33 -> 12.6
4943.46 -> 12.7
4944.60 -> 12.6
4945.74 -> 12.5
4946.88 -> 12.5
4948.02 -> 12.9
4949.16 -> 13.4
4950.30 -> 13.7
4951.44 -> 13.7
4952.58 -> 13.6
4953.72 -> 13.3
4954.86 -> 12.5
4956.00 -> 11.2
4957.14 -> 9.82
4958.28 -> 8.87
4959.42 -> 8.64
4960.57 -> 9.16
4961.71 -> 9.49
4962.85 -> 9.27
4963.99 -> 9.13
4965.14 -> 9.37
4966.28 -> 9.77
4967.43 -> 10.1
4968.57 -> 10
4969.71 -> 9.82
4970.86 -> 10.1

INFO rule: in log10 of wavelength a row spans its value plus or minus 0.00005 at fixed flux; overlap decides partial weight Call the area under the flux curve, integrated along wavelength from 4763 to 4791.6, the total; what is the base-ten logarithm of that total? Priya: 2.369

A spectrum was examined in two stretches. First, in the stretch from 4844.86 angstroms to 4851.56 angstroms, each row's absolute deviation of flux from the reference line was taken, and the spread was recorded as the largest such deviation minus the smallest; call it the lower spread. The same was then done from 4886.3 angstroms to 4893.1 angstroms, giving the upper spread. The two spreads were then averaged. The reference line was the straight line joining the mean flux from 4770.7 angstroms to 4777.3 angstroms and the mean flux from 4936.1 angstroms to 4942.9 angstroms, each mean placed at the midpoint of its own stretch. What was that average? 0.61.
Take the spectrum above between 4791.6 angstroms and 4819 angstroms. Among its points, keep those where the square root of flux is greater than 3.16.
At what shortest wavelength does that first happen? 4802.10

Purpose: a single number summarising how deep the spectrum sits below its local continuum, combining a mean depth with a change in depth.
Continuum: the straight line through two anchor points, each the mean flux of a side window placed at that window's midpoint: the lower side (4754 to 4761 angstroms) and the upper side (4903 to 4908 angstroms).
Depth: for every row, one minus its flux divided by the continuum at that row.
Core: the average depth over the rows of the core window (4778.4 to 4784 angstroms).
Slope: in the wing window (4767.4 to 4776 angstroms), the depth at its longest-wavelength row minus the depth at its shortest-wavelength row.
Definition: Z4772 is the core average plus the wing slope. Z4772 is 0.25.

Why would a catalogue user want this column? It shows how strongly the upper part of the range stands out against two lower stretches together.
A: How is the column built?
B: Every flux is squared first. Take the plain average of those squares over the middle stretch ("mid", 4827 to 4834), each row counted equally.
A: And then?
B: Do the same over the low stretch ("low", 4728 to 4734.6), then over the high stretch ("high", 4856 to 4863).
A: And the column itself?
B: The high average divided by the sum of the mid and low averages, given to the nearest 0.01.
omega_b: 0.56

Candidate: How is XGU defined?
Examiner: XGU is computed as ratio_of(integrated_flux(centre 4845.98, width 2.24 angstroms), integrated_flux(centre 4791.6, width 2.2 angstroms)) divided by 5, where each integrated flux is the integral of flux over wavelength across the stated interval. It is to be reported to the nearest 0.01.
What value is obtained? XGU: 0.20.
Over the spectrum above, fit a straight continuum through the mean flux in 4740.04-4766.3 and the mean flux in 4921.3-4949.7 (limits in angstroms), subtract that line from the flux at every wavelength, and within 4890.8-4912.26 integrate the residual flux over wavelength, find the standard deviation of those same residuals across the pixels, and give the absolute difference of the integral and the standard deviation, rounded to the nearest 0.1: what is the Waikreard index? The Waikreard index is 14.2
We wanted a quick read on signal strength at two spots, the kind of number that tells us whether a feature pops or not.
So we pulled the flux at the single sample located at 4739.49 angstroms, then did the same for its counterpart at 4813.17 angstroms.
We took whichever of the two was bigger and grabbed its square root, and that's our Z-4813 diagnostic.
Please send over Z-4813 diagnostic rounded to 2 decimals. 3.19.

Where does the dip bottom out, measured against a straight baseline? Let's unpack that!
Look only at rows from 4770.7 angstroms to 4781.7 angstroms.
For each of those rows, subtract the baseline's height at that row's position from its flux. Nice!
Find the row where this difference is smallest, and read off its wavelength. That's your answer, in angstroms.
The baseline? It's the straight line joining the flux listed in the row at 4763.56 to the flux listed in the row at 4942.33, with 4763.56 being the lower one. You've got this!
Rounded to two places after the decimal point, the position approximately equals 4781.14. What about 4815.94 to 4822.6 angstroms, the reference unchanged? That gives 4816.50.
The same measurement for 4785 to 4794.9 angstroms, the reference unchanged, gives 4785.54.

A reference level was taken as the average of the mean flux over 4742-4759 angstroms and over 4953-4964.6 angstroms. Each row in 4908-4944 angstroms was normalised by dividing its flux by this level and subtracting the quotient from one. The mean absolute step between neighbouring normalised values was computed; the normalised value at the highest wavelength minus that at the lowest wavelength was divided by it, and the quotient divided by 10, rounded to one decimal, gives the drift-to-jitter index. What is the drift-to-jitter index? -0.1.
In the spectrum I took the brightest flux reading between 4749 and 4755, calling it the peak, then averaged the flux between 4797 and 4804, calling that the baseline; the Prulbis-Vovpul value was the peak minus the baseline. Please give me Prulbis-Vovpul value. 1.2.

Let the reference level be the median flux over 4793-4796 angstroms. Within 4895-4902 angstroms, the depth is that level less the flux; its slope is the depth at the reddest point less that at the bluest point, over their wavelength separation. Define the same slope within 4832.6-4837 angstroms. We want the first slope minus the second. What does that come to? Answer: 0.2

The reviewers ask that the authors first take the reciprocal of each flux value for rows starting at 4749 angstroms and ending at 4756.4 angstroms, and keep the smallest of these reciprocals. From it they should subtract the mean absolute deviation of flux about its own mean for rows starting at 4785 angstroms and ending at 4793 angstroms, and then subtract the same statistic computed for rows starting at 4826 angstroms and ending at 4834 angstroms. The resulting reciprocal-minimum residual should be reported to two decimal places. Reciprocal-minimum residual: -0.59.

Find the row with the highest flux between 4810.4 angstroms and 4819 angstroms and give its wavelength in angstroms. 4818.72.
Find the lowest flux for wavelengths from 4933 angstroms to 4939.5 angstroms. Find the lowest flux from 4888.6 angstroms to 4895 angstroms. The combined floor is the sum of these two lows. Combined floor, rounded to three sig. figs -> 21.7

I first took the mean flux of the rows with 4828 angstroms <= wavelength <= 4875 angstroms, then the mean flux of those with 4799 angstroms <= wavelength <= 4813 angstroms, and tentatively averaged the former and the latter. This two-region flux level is 9.8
